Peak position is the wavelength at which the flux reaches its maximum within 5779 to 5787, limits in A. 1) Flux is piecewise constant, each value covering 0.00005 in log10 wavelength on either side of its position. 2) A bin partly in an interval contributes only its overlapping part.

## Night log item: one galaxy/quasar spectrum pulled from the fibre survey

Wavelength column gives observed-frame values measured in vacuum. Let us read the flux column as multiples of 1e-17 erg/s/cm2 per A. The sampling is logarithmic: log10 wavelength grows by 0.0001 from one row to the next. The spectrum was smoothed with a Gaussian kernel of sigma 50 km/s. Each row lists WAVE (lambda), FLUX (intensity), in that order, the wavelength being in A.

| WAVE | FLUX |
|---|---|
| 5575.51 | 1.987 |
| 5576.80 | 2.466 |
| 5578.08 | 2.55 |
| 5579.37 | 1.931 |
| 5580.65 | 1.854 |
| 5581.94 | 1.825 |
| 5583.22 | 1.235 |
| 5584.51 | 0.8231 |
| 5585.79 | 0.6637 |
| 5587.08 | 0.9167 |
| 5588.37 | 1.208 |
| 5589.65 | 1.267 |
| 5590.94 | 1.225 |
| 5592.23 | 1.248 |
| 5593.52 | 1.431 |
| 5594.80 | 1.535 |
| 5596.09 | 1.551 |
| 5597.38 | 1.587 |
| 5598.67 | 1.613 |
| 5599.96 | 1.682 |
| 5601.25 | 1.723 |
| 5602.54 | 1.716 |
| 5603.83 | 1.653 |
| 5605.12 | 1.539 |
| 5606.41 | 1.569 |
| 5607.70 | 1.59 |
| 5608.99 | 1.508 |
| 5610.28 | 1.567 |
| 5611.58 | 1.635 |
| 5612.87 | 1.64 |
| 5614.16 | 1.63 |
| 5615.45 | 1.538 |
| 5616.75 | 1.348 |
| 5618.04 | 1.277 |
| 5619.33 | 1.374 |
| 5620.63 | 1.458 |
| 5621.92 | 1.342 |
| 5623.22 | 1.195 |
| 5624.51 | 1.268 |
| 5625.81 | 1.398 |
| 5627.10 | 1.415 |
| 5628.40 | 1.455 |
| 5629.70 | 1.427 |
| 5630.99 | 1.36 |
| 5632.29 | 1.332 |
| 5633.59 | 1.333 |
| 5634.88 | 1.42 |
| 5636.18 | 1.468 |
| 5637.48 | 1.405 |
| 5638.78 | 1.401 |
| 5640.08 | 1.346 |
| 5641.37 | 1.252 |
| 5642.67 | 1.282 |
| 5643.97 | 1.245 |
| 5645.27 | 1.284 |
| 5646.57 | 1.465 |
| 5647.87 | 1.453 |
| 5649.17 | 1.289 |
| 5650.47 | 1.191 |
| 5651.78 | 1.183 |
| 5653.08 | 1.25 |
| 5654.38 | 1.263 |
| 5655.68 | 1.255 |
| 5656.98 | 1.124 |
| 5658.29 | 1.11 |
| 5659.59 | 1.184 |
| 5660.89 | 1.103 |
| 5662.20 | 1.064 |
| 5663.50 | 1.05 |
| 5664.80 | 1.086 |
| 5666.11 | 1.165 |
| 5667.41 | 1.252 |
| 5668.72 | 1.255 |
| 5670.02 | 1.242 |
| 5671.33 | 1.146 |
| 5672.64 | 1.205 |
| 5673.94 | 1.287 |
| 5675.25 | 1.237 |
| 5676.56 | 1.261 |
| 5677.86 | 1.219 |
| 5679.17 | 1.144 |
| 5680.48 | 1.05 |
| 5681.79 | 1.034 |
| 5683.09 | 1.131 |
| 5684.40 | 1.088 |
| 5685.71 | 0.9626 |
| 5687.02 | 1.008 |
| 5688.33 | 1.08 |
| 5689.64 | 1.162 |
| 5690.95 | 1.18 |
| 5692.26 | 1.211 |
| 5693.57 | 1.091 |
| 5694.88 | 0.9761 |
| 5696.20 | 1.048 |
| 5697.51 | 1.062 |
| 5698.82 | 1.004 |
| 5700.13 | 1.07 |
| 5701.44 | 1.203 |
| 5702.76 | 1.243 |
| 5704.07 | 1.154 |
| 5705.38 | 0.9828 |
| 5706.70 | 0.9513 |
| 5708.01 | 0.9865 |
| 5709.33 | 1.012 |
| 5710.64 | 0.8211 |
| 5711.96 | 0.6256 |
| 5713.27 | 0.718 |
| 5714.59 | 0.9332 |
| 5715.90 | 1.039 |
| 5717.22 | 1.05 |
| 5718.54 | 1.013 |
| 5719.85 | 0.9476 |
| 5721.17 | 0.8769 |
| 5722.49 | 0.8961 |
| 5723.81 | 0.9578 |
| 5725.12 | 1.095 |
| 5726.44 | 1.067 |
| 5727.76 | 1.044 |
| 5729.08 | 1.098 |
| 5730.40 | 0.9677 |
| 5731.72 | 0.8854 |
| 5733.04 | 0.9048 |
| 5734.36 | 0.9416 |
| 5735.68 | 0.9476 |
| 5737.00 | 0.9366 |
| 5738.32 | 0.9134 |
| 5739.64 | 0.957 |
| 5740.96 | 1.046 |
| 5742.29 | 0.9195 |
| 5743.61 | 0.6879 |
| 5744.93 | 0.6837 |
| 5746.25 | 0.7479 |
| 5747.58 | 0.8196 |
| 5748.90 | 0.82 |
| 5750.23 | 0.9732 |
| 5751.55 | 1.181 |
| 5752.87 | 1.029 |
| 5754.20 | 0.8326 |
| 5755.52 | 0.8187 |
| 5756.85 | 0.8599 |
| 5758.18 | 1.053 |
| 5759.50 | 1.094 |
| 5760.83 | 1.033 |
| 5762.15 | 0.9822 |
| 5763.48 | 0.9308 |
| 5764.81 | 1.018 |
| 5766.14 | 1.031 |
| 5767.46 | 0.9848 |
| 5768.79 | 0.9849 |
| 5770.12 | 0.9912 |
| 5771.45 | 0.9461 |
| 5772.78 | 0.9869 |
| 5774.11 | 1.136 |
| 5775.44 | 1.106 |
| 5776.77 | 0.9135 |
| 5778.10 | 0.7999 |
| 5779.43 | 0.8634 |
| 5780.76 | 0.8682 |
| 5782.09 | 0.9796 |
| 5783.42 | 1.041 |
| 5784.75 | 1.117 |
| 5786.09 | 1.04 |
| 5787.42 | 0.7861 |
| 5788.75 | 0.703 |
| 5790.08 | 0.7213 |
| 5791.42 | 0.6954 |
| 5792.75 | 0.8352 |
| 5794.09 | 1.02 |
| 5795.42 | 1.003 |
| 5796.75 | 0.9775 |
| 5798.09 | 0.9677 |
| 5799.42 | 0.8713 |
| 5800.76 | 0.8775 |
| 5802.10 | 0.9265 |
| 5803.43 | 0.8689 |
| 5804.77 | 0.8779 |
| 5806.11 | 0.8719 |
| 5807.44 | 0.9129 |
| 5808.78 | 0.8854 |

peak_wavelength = 5784.75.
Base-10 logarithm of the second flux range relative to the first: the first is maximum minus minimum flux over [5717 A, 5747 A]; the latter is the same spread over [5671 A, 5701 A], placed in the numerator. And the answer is -0.11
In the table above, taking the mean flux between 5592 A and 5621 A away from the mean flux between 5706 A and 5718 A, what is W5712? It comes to -0.64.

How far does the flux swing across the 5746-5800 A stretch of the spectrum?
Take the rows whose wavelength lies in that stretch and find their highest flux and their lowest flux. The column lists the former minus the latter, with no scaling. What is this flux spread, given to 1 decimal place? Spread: 0.5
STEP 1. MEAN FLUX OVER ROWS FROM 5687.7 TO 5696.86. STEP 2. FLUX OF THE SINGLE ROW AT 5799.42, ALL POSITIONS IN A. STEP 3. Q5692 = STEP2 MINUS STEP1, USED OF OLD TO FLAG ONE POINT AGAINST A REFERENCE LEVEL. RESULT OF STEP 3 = -0.24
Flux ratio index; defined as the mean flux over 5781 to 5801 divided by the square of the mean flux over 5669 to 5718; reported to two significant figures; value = 0.79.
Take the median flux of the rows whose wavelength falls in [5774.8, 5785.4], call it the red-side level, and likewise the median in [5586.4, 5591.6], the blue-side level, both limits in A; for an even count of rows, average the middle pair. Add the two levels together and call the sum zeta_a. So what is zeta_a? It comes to 2.16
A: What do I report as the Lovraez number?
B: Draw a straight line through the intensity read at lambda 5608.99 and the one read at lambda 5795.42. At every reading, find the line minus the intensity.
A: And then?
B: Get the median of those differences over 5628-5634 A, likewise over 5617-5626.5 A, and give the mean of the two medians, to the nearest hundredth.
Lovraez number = 0.11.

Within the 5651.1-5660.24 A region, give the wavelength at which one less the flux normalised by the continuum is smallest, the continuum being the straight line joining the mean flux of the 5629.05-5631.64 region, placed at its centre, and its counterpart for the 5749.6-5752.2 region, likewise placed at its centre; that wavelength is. 5654.38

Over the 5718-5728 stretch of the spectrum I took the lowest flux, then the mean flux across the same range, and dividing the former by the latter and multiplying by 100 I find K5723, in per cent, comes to 89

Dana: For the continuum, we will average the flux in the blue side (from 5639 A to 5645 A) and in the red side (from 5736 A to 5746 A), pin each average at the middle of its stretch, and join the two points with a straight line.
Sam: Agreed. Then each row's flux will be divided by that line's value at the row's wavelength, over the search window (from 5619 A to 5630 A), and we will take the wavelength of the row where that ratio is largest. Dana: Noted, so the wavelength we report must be 5628.40 A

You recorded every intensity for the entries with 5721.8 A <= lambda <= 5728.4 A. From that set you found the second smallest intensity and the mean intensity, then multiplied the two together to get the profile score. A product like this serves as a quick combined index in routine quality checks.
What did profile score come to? 0.97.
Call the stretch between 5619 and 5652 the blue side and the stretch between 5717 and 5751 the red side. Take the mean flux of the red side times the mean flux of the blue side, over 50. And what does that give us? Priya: 0.0251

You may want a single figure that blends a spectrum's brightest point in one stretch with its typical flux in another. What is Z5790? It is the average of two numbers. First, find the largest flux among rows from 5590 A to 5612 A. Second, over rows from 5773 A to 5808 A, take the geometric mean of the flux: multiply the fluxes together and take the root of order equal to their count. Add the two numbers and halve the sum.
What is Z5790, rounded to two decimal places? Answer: 1.31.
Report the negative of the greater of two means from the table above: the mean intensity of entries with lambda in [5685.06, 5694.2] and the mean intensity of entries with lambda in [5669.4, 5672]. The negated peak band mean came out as -1.19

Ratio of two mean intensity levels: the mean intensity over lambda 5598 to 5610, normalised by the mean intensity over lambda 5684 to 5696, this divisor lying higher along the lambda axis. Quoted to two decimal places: 1.50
